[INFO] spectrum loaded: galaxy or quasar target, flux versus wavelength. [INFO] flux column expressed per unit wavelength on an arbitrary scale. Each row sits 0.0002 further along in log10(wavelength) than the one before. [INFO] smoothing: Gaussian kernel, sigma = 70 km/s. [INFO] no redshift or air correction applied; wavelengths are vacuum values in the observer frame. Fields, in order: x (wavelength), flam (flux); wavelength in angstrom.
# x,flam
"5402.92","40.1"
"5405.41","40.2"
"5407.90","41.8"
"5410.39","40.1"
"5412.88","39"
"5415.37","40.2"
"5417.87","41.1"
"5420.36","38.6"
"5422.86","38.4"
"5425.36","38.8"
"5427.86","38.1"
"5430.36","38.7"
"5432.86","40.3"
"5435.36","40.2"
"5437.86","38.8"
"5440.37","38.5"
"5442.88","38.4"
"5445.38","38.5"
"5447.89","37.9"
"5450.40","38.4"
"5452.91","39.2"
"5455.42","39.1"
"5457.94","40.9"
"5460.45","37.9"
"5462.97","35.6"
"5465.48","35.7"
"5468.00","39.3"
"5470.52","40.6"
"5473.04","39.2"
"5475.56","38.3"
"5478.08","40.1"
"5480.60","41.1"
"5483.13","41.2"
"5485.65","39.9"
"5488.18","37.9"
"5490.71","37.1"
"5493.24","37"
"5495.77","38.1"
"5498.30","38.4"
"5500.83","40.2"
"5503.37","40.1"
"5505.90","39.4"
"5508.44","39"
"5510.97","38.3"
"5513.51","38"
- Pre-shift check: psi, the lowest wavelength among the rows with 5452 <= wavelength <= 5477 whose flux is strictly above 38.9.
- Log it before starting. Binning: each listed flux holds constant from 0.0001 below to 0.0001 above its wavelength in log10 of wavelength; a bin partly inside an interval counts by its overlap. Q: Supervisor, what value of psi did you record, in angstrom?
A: 5452.91 angstrom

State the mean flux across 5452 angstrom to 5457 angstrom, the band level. 39.2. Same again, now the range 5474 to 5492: 39.4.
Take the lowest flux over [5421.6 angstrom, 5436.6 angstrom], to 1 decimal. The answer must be 38.1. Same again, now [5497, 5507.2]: 38.4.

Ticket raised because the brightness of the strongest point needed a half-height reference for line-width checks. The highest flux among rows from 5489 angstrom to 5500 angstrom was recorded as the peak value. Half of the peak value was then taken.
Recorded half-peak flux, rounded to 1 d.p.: 19.2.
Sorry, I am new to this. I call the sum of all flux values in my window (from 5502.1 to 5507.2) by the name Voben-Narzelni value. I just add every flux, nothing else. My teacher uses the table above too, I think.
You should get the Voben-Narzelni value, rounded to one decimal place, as 79.5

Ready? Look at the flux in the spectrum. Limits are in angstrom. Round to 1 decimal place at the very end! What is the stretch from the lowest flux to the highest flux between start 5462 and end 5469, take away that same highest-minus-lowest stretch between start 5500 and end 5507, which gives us 2.9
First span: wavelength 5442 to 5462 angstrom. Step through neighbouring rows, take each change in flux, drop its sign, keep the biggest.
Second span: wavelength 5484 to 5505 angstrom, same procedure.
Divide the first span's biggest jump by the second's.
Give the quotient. 1.5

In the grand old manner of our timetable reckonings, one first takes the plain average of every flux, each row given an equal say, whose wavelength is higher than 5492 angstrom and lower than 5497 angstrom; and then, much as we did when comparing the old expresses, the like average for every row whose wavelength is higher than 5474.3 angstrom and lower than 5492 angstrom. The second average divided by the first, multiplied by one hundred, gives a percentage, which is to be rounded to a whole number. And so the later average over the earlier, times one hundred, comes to 105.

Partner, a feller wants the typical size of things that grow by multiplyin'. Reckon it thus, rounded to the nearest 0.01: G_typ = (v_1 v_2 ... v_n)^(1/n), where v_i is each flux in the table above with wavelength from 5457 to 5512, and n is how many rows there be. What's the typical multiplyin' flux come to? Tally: 38.84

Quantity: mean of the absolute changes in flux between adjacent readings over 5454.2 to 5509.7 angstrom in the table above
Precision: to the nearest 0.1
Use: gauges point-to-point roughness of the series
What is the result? 1.2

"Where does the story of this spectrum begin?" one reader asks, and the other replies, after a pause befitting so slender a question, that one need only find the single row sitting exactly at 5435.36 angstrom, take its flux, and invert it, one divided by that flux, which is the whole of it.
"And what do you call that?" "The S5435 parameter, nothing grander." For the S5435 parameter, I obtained 0.0249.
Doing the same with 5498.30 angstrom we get 0.0260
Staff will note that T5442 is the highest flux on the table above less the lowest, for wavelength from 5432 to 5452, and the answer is 2.4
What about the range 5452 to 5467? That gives 5.3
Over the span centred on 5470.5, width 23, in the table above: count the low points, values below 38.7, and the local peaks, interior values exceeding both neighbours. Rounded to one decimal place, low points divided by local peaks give 4.0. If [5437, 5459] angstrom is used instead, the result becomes 2.5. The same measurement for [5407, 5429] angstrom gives 1.5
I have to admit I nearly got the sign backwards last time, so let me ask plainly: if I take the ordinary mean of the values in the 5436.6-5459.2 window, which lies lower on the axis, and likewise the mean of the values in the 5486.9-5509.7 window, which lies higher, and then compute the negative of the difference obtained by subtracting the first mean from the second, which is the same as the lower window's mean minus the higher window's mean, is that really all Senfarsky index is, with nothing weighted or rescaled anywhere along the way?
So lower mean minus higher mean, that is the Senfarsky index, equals 0.3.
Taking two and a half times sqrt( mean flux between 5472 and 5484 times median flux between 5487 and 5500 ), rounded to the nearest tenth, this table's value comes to 97.3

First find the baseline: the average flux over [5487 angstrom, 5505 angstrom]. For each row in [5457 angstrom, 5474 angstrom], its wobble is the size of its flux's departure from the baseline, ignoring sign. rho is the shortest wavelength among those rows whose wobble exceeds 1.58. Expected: 5457.94 angstrom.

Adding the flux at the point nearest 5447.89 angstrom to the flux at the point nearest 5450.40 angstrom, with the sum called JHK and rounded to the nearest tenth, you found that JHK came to 76.3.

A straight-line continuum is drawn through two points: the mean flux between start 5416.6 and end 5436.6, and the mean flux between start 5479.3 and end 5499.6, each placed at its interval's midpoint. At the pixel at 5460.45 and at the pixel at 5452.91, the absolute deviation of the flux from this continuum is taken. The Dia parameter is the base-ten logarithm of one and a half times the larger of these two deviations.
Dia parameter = 0.23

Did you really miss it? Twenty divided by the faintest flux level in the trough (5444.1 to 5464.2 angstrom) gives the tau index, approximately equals 0.562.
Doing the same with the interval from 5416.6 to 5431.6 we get 0.525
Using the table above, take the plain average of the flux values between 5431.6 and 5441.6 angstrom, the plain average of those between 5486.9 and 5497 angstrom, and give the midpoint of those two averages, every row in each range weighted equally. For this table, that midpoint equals 38.5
